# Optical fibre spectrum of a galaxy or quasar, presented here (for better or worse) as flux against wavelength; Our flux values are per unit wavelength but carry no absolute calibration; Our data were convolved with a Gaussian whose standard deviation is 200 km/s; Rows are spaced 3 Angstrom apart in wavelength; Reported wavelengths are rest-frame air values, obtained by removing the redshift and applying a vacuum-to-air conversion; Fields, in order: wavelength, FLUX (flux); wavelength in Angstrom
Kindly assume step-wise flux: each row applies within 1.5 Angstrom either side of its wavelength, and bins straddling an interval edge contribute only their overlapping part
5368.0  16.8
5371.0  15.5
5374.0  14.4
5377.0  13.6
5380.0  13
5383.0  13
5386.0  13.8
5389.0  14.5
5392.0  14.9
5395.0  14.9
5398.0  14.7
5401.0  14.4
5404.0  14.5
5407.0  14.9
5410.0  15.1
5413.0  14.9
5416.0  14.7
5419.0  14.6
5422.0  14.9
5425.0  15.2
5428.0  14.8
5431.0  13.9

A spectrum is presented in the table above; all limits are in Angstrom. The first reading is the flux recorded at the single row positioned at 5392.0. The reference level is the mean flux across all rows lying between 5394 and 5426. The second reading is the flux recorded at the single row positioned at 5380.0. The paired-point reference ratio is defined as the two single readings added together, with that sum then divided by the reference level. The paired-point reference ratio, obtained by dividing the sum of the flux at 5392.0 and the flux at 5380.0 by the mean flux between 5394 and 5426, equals 1.89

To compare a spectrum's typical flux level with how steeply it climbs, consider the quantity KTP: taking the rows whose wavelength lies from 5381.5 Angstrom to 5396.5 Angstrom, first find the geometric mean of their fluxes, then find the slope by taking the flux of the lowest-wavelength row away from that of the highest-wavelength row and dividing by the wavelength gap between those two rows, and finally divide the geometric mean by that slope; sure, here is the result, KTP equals 90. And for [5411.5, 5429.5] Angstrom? -2227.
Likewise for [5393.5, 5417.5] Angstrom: -1550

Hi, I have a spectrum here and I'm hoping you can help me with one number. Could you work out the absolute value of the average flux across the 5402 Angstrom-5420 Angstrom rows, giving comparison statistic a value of 14.8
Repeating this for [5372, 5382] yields 13.7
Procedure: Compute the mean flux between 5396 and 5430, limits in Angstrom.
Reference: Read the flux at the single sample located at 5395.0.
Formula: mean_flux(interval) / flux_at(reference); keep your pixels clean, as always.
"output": 0.99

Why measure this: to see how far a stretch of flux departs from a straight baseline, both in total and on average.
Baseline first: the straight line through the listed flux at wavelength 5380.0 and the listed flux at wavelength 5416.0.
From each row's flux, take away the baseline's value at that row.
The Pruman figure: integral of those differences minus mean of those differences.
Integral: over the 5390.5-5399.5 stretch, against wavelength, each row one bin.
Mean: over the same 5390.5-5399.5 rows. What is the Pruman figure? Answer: 9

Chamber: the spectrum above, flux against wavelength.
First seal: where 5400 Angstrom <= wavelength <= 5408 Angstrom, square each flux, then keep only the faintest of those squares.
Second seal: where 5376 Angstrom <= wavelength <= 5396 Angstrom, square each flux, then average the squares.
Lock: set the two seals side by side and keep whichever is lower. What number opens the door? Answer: 195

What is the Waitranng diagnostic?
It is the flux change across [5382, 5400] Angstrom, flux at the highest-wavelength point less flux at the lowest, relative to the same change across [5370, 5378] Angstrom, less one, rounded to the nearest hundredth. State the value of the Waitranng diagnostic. -1.89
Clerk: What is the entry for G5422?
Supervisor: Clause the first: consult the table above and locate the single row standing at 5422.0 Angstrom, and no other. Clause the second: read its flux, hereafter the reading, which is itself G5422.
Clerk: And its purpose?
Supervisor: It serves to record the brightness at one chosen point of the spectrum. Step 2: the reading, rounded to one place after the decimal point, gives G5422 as 14.9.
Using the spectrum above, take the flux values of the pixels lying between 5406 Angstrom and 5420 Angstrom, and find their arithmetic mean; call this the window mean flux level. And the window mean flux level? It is 14.8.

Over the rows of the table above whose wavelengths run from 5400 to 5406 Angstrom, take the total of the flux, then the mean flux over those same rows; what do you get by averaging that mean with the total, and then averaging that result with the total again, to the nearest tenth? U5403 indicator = 25.3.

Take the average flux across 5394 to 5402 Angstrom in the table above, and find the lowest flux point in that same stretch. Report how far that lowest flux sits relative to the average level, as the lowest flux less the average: -0.27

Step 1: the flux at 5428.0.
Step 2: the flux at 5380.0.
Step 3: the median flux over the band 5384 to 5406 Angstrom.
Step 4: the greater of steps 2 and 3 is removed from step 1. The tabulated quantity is 0.3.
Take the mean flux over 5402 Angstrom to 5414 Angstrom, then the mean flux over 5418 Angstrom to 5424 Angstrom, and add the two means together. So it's 29.6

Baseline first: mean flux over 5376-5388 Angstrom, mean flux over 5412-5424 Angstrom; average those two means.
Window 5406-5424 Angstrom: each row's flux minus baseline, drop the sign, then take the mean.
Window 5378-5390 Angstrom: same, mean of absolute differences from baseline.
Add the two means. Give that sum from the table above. 1.49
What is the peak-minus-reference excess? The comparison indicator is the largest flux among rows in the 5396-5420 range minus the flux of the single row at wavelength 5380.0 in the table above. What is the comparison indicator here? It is 2.1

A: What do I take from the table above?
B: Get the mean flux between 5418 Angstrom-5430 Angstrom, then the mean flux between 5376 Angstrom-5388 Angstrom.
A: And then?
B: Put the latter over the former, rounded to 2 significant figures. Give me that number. 0.90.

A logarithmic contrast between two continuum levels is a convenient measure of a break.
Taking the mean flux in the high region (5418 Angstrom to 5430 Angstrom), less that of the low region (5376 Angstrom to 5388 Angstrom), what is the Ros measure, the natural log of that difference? 0.4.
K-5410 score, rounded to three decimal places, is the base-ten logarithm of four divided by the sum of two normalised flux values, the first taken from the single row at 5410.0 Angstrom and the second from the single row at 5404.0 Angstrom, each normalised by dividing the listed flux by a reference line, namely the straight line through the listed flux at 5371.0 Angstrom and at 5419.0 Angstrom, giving 0.302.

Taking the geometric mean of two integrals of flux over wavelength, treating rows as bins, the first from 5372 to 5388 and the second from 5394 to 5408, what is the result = 212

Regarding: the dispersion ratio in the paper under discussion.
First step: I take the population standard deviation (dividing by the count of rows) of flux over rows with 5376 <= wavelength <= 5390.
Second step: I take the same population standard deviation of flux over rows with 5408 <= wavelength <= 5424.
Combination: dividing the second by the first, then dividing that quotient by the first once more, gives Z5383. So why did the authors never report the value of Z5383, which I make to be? 0.56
